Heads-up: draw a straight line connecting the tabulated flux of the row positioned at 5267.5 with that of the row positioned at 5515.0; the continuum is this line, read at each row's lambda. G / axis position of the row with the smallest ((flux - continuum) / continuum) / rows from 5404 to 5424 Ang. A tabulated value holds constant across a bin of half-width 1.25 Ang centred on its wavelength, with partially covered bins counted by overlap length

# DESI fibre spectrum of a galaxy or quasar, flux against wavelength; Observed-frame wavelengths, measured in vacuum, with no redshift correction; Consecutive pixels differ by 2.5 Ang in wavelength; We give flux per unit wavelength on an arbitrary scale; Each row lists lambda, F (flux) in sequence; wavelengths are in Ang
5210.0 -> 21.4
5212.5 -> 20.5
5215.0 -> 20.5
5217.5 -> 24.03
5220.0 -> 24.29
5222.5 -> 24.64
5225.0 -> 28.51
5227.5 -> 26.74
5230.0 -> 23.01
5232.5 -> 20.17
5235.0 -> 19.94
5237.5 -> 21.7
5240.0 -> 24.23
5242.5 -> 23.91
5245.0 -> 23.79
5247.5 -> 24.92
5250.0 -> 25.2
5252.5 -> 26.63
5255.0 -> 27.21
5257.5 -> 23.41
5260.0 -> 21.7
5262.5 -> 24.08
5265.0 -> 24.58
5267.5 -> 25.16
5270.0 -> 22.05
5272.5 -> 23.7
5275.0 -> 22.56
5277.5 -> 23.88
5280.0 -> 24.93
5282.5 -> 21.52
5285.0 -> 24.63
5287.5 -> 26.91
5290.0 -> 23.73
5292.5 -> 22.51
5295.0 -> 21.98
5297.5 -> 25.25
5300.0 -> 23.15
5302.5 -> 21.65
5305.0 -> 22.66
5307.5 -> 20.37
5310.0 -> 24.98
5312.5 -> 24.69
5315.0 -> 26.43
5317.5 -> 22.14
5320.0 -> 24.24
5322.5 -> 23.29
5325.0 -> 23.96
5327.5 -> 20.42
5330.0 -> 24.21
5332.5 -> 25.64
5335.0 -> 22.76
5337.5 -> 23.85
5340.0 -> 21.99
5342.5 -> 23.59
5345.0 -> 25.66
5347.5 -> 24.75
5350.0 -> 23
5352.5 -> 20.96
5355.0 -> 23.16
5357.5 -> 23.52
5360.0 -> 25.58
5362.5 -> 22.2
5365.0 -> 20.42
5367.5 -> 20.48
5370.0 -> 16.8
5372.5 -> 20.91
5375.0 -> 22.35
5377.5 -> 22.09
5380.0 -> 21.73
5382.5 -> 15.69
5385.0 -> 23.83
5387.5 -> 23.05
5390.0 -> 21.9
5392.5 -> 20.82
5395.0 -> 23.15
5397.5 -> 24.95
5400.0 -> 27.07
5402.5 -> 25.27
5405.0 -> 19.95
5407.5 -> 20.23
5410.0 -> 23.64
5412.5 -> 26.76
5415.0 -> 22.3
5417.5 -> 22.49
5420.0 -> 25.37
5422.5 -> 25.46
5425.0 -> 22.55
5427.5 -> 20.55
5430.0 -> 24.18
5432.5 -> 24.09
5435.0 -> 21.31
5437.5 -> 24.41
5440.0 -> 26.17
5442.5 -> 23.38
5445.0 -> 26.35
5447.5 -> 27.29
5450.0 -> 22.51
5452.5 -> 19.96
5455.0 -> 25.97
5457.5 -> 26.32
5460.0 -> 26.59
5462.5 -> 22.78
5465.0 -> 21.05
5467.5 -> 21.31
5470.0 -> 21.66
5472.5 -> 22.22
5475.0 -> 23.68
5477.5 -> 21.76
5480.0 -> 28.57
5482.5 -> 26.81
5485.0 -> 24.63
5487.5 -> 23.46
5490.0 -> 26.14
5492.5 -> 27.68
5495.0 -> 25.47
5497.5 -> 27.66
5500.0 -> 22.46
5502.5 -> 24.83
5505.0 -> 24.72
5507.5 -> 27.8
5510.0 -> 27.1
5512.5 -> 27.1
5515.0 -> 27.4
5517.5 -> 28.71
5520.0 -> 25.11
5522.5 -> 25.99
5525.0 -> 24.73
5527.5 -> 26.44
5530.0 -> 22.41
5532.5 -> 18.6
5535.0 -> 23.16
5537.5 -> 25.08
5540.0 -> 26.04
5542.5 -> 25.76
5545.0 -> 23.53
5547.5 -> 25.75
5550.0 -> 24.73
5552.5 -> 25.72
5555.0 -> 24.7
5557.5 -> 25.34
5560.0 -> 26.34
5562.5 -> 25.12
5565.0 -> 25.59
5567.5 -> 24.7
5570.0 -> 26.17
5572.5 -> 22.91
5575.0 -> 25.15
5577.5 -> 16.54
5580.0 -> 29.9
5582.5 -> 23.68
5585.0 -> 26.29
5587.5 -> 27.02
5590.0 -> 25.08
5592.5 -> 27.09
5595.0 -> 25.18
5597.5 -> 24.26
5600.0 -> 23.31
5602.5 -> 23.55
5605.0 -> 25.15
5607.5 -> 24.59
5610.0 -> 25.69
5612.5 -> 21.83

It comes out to 5405.0 Ang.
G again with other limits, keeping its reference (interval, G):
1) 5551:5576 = 5572.5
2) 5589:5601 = 5600.0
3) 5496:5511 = 5500.0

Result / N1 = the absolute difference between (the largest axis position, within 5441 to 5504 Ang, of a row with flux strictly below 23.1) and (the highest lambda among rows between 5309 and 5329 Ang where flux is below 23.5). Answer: 172.5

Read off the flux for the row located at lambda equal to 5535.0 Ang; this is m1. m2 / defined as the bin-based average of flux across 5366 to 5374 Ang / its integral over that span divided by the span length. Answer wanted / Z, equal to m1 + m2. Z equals 42.7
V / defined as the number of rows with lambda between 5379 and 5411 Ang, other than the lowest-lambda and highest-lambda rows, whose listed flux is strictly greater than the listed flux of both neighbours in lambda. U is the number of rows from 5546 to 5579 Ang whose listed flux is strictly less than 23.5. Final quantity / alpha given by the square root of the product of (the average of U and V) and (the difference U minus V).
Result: 0.0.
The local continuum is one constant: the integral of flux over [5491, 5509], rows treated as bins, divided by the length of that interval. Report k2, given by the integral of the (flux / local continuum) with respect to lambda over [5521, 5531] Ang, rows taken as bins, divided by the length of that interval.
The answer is 0.97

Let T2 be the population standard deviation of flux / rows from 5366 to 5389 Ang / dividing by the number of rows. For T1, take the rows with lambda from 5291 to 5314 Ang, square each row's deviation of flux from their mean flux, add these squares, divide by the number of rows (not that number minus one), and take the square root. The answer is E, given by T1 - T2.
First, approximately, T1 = 1.56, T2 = 2.6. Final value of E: -1.0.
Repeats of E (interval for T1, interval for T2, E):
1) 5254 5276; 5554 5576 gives 0.7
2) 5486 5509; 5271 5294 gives 0.3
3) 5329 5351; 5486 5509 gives -0.6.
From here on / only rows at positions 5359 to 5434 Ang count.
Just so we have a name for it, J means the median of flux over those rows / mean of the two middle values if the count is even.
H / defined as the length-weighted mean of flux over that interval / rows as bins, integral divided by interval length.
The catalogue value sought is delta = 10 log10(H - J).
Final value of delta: -10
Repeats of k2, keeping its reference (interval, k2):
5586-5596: 1.01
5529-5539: 0.87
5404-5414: 0.88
